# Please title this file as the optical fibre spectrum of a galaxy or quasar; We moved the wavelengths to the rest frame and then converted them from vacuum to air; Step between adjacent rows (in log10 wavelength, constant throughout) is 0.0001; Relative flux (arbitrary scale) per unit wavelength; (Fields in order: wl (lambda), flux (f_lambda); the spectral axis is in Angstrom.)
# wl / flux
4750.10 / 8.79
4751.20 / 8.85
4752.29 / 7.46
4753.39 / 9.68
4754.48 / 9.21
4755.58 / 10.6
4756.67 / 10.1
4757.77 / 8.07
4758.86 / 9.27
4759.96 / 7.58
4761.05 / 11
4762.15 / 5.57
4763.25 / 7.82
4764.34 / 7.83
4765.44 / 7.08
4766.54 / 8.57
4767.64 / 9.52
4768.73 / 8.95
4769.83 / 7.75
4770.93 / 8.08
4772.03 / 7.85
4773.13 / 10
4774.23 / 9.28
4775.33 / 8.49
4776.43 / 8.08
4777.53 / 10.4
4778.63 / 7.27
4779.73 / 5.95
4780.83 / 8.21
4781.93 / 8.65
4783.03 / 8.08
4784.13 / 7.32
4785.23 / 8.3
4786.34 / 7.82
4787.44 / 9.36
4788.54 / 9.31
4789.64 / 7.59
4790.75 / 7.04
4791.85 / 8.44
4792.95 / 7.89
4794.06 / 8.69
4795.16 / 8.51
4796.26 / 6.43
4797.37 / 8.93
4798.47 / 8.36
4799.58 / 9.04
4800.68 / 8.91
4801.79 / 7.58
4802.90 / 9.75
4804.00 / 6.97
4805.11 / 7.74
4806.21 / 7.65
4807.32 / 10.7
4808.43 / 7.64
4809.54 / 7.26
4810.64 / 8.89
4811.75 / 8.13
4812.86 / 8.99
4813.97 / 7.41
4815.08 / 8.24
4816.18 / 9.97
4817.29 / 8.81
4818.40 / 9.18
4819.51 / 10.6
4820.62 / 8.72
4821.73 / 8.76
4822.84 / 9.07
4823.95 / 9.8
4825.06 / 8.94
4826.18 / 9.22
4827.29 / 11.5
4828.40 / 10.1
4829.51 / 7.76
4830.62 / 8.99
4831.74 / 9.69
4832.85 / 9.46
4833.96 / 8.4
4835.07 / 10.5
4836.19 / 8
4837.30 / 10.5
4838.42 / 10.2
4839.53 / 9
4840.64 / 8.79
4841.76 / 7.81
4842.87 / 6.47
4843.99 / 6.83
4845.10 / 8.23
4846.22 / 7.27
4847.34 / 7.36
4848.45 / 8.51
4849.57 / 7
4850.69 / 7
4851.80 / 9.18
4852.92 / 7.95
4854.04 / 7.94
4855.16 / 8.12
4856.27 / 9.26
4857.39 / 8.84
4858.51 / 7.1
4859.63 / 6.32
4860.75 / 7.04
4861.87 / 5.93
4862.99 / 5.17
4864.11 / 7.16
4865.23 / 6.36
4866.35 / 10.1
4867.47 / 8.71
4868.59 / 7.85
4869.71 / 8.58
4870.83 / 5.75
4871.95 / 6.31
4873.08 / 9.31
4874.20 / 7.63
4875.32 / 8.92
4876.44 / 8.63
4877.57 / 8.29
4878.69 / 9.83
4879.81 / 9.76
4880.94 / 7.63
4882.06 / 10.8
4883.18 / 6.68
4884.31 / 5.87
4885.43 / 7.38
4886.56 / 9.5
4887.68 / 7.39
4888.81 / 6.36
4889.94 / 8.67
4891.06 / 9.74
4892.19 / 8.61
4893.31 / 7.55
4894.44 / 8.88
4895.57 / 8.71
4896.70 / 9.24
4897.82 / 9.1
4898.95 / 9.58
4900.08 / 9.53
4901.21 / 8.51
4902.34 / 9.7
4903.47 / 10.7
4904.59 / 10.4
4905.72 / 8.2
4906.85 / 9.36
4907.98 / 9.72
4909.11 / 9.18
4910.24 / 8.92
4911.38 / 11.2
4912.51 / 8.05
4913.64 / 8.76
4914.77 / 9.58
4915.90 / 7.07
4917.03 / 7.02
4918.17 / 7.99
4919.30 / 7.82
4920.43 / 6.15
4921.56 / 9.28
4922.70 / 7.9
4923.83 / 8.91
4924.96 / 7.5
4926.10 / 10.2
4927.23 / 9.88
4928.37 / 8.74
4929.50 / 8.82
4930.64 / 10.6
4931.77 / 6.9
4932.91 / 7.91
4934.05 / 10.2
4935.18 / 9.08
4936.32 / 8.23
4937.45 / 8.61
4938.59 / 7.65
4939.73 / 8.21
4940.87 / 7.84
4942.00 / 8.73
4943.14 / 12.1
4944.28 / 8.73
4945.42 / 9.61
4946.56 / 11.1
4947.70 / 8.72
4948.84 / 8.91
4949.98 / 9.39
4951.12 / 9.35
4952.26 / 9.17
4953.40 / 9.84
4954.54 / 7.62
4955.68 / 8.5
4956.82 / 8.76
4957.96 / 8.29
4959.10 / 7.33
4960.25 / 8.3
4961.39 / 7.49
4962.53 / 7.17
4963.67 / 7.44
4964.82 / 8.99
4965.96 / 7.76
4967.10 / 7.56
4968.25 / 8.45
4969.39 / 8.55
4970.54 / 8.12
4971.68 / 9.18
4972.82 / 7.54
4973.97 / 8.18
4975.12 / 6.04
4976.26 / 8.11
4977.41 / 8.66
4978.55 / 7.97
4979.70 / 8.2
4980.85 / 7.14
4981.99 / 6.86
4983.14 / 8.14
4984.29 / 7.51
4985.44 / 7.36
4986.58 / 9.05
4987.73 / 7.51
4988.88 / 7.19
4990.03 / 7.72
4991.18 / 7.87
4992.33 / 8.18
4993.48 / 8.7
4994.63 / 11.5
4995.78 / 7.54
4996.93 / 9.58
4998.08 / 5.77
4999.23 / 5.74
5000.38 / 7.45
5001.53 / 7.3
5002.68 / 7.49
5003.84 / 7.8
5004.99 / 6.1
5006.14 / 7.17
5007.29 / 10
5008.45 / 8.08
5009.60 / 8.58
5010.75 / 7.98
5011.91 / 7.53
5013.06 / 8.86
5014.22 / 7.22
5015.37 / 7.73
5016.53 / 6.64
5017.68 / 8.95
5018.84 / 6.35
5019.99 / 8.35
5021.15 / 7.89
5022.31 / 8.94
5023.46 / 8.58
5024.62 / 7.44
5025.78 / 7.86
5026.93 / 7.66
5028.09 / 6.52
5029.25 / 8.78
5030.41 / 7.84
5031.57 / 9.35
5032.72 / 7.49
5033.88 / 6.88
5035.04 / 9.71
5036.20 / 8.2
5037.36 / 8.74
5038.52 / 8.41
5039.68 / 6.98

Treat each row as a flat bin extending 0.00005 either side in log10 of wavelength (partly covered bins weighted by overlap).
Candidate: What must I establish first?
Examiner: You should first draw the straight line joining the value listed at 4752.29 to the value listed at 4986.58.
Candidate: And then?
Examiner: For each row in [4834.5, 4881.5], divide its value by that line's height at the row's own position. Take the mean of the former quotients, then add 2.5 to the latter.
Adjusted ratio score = 3.48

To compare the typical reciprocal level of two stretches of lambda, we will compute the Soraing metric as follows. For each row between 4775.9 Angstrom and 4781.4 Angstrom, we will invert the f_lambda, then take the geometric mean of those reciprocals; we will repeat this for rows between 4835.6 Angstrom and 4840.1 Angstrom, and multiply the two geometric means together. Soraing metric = 0.0136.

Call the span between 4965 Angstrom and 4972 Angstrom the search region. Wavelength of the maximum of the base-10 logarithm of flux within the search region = 4971.68 Angstrom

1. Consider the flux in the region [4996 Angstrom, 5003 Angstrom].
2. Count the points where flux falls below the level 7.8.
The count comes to 5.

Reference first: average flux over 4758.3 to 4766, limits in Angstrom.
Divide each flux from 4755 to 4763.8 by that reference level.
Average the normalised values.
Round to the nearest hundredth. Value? 1.09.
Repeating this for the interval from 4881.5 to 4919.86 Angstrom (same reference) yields 1.08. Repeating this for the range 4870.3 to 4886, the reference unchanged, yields 1.00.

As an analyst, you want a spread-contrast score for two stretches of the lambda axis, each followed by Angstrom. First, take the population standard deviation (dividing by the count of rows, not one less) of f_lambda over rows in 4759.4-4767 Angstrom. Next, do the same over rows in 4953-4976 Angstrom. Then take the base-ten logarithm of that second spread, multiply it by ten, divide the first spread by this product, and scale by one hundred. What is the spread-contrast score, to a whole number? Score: -176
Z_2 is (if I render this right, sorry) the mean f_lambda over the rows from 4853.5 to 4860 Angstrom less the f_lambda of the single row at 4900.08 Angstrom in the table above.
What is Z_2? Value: -1.6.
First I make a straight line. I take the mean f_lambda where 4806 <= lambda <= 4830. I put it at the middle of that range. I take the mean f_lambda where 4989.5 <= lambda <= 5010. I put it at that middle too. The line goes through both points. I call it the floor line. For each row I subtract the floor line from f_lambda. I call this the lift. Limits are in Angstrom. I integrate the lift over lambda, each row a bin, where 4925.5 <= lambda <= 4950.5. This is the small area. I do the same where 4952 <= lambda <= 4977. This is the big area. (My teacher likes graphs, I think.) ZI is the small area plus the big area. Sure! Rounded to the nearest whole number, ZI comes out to 20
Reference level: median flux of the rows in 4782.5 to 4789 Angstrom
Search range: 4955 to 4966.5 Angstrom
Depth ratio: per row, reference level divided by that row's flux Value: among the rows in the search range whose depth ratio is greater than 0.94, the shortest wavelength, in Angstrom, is 4955.68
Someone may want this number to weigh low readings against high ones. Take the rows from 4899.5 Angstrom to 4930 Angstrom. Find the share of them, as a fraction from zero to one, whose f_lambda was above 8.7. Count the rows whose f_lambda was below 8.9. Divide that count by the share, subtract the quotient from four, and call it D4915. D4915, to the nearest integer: -17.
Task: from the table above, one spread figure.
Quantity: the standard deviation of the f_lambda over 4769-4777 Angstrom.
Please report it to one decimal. 0.8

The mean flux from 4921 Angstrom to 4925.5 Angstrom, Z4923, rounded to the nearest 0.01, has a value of 8.40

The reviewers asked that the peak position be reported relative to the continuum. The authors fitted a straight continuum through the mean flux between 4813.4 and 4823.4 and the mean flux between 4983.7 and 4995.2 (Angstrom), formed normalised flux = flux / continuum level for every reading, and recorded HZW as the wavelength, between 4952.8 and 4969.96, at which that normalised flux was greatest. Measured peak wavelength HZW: 4953.40 Angstrom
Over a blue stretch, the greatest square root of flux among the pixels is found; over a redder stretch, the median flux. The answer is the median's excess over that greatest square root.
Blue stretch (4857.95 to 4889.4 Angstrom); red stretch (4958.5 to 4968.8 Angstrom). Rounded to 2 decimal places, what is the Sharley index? 4.27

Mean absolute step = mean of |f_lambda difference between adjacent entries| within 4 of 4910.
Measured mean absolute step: 1.22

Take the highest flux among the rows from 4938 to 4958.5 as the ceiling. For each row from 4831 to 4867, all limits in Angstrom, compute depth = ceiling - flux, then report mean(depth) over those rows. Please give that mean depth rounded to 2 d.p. 4.05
